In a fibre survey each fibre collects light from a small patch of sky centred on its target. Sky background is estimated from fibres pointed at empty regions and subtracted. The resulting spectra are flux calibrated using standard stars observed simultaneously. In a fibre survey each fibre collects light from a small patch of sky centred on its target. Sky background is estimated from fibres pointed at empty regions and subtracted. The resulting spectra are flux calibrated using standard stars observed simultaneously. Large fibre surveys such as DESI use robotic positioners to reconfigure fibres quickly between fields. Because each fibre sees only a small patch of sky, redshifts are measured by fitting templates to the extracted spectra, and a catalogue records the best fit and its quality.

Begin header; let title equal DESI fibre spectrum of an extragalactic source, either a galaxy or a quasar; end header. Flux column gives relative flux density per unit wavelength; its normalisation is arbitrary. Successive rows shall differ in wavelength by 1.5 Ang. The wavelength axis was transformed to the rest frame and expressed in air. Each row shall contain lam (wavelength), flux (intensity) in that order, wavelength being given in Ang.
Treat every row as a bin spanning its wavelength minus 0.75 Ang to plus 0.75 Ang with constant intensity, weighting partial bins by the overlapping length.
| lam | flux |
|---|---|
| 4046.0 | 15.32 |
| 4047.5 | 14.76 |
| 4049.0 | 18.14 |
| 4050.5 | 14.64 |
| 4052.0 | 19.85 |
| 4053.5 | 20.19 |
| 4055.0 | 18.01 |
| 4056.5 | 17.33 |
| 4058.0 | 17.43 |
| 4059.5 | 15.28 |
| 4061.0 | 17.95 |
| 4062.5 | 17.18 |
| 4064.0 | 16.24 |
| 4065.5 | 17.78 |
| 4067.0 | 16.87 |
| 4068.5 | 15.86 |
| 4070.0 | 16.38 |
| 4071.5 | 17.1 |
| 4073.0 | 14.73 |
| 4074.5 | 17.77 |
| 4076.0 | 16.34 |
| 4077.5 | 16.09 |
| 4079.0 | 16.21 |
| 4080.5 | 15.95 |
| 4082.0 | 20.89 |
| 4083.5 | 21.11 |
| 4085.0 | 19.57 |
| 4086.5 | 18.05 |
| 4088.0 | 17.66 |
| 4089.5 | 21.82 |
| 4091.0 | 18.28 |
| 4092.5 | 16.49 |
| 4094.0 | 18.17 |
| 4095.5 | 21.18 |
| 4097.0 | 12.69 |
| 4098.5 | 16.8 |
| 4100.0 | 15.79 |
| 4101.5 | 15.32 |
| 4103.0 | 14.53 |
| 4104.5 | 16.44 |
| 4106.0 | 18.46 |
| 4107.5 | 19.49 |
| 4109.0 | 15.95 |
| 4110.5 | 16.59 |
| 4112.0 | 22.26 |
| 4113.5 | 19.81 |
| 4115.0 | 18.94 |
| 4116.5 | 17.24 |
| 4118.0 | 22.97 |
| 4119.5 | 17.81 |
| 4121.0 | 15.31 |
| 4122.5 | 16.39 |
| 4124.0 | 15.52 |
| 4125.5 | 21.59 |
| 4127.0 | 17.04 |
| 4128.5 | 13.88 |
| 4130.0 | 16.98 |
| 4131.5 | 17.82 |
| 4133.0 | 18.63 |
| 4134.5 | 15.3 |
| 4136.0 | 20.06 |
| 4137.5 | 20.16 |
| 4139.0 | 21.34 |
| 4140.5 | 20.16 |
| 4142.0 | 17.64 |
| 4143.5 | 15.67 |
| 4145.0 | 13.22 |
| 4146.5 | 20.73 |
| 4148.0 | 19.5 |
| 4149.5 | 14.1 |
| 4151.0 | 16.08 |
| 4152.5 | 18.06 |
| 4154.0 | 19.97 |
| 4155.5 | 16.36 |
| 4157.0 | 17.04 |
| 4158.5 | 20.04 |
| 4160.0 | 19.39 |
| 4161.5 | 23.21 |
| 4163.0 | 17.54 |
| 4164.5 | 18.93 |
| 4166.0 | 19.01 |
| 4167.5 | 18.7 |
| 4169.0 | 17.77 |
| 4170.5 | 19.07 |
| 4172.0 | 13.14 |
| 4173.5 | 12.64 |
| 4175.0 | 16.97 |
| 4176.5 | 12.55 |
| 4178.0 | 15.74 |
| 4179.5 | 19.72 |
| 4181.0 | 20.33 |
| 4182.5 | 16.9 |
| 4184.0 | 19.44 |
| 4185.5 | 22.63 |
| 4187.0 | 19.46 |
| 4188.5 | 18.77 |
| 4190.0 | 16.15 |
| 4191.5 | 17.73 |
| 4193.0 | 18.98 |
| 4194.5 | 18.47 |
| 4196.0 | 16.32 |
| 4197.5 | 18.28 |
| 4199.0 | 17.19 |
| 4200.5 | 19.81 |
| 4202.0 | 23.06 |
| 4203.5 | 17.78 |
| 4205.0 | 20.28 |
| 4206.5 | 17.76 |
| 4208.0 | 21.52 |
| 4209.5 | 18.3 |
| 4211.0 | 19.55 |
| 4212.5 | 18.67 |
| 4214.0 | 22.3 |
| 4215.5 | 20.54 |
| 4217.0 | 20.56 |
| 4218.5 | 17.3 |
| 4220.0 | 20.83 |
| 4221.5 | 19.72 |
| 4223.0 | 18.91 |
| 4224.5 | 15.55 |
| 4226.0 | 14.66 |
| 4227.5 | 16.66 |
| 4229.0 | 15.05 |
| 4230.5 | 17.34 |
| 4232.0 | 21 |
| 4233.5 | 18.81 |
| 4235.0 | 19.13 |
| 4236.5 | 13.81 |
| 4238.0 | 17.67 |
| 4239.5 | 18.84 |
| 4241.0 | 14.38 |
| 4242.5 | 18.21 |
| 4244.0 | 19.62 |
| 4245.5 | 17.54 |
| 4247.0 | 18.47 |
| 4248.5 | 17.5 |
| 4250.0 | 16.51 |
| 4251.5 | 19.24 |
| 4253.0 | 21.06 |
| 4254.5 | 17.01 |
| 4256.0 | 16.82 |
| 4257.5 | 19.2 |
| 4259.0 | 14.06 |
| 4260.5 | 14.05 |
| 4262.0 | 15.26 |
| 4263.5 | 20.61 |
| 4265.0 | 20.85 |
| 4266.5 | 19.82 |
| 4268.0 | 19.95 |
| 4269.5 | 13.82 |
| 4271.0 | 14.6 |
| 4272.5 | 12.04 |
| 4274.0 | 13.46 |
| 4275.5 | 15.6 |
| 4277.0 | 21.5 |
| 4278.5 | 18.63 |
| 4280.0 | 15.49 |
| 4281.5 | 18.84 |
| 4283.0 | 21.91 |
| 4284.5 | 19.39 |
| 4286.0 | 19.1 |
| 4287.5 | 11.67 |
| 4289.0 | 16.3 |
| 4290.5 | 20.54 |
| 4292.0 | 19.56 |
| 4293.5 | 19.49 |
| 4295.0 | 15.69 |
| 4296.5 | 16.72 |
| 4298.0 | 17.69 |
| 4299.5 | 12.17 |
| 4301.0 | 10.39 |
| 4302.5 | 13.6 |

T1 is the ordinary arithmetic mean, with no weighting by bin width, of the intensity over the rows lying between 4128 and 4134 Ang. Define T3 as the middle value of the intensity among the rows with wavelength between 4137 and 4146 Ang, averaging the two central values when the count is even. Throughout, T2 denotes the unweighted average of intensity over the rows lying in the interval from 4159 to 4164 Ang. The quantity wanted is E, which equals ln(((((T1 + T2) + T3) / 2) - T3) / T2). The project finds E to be -0.80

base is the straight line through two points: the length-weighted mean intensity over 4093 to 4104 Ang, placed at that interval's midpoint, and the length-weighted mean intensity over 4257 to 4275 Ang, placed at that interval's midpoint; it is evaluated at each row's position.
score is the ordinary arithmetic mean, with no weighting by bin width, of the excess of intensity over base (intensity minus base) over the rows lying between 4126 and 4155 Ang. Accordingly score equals 1.33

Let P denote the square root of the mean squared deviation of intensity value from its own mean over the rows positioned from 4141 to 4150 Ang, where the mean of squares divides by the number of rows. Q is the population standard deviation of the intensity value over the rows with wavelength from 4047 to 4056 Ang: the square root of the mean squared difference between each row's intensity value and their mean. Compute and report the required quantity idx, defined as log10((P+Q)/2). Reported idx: 0.39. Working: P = 2.7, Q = 2.20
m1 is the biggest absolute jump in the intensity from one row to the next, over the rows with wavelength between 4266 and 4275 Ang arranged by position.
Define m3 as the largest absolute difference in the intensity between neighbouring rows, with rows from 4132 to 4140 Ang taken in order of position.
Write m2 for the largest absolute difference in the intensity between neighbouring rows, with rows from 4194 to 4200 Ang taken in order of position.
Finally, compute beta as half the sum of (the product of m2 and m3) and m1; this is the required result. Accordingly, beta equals 8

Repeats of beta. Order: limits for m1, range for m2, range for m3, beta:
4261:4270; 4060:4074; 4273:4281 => 10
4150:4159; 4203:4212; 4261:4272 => 13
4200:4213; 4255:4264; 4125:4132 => 15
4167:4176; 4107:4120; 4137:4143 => 10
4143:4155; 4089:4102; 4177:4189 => 21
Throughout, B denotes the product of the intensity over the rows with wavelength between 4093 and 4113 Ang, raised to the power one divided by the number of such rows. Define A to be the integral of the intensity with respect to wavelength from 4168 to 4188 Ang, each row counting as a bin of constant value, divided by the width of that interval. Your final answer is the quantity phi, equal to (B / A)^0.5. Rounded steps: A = 17.4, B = 17.0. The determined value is 0.99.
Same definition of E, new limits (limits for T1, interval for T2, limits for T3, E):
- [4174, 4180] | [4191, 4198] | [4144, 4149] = -0.89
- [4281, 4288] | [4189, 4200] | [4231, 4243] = -0.71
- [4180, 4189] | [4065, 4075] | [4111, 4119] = -0.71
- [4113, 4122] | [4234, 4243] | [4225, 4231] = -0.54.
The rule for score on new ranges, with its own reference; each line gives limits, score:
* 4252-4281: 0.62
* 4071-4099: 1.38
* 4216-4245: 1.38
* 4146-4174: 1.58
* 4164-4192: 1.27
